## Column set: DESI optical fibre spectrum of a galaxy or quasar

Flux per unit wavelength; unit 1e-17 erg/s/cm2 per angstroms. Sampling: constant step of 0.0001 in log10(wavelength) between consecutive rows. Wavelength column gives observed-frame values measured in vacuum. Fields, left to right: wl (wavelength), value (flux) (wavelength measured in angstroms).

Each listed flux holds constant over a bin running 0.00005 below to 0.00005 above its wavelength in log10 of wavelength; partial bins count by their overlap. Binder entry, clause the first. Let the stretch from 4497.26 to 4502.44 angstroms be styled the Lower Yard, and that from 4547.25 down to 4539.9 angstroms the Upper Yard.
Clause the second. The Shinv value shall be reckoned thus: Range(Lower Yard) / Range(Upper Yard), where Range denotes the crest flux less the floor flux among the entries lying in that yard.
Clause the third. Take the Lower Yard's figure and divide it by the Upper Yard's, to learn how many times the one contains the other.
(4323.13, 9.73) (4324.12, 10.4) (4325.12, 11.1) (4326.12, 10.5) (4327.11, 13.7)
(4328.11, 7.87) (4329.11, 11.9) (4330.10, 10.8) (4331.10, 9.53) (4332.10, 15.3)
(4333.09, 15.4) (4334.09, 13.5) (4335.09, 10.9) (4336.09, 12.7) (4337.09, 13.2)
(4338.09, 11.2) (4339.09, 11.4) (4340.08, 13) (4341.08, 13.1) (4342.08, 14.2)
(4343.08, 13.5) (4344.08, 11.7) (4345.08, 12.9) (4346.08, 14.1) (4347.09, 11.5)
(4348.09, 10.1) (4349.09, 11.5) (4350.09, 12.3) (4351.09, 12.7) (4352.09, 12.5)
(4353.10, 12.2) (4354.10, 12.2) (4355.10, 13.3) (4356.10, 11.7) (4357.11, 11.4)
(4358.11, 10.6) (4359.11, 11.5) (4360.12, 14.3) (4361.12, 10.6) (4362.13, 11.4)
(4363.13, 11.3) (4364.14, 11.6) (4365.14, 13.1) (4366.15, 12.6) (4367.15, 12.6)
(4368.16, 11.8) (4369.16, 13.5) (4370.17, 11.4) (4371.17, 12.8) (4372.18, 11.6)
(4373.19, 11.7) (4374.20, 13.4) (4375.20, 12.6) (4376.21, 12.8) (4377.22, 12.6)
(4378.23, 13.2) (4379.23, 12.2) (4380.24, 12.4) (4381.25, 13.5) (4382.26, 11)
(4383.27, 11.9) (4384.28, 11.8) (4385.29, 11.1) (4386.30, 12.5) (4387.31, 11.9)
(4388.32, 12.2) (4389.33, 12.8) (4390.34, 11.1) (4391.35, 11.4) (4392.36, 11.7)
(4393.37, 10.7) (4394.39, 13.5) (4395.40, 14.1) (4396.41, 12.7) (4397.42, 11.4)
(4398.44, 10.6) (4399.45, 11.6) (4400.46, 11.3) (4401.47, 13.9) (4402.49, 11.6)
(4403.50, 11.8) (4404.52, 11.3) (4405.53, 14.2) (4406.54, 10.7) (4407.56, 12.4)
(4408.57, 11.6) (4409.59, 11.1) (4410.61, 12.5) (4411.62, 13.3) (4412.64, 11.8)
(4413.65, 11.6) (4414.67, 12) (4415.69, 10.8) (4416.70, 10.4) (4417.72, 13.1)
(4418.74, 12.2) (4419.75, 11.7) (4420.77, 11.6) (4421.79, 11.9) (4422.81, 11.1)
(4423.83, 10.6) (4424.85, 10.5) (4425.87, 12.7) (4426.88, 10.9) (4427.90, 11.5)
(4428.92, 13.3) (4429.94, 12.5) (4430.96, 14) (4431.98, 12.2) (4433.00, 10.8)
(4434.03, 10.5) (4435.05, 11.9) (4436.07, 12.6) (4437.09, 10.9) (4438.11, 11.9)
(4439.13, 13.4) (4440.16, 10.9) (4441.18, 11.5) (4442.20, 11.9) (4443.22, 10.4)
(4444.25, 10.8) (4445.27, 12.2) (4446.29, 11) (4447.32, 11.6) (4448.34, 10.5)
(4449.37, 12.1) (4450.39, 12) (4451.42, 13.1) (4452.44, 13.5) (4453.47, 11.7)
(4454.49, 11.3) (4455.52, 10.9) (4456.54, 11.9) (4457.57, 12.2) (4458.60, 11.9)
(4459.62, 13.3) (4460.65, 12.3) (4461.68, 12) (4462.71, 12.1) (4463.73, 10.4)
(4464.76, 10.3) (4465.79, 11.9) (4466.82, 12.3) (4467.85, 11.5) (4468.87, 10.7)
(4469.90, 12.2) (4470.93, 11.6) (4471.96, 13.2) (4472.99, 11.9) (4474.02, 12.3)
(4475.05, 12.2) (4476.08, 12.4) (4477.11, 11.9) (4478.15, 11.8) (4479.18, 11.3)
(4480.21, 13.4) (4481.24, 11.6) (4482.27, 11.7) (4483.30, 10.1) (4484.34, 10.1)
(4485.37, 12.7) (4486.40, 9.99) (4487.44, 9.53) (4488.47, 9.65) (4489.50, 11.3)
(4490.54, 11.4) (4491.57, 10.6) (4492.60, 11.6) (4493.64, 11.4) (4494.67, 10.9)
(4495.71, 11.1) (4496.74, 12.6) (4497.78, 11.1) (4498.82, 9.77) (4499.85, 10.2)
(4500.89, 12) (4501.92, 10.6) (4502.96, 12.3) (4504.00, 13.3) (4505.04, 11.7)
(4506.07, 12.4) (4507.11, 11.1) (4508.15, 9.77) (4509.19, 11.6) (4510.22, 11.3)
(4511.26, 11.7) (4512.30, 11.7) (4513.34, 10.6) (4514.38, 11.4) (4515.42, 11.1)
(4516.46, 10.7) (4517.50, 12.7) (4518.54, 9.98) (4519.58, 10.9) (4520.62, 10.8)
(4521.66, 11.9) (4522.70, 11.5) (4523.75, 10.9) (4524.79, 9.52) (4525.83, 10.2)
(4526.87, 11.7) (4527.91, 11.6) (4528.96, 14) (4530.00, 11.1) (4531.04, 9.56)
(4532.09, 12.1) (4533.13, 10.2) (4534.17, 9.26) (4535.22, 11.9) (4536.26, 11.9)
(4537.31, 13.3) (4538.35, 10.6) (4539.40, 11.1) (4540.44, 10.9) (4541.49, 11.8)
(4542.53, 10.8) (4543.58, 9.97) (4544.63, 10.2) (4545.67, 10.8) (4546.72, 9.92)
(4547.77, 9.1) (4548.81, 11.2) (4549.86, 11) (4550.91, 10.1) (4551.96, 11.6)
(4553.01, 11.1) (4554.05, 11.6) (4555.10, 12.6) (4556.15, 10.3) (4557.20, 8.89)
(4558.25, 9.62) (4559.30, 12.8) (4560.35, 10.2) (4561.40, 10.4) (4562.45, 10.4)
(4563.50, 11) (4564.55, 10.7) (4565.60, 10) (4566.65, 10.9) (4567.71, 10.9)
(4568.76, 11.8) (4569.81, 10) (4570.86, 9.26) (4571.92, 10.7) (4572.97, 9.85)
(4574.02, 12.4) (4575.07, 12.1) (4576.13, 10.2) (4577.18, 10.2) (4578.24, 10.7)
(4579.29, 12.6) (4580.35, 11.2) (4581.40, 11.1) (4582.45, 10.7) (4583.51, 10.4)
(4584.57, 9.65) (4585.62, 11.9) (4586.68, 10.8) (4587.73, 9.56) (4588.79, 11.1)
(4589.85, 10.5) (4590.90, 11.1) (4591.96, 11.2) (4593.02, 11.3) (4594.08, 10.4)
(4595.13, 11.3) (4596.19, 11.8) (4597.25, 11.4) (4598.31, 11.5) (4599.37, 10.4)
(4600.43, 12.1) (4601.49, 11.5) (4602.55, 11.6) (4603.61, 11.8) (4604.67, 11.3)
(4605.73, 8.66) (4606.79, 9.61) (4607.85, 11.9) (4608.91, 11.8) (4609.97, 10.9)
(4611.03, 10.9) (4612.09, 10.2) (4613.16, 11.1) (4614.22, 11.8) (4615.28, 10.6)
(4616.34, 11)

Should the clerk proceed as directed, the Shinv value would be 1.19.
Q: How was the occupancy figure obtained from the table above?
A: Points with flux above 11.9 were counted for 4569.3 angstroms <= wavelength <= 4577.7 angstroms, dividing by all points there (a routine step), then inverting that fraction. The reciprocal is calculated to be 4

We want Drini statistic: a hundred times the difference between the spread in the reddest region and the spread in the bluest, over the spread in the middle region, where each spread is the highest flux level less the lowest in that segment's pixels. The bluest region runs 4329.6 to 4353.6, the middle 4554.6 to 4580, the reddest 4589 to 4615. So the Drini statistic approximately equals -62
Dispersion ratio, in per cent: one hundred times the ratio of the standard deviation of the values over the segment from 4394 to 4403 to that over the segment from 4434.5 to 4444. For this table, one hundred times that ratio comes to 138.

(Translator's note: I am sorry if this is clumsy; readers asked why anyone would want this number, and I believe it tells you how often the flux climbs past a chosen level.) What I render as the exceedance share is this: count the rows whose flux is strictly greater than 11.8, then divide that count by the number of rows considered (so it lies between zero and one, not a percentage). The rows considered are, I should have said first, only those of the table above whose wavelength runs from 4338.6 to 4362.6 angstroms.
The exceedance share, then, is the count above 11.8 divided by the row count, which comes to 0.54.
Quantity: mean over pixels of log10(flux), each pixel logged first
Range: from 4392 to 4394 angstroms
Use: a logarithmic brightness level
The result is 1.05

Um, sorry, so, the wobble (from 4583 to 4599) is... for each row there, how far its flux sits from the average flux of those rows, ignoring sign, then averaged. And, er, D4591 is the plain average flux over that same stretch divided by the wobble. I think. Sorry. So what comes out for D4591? 19.3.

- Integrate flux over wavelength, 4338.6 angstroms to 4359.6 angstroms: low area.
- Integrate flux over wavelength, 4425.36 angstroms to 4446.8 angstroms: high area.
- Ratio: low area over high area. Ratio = 1.02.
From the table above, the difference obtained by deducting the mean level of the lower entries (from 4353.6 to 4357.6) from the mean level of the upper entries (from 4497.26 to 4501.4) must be -1.4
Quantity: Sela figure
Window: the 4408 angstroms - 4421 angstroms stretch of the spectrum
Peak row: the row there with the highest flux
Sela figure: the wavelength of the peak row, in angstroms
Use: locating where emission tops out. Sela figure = 4411.62 angstroms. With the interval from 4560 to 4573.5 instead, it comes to 4568.76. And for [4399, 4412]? 4405.53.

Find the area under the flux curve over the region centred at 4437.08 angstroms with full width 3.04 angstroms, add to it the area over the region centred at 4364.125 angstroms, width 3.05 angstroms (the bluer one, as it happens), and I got 72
